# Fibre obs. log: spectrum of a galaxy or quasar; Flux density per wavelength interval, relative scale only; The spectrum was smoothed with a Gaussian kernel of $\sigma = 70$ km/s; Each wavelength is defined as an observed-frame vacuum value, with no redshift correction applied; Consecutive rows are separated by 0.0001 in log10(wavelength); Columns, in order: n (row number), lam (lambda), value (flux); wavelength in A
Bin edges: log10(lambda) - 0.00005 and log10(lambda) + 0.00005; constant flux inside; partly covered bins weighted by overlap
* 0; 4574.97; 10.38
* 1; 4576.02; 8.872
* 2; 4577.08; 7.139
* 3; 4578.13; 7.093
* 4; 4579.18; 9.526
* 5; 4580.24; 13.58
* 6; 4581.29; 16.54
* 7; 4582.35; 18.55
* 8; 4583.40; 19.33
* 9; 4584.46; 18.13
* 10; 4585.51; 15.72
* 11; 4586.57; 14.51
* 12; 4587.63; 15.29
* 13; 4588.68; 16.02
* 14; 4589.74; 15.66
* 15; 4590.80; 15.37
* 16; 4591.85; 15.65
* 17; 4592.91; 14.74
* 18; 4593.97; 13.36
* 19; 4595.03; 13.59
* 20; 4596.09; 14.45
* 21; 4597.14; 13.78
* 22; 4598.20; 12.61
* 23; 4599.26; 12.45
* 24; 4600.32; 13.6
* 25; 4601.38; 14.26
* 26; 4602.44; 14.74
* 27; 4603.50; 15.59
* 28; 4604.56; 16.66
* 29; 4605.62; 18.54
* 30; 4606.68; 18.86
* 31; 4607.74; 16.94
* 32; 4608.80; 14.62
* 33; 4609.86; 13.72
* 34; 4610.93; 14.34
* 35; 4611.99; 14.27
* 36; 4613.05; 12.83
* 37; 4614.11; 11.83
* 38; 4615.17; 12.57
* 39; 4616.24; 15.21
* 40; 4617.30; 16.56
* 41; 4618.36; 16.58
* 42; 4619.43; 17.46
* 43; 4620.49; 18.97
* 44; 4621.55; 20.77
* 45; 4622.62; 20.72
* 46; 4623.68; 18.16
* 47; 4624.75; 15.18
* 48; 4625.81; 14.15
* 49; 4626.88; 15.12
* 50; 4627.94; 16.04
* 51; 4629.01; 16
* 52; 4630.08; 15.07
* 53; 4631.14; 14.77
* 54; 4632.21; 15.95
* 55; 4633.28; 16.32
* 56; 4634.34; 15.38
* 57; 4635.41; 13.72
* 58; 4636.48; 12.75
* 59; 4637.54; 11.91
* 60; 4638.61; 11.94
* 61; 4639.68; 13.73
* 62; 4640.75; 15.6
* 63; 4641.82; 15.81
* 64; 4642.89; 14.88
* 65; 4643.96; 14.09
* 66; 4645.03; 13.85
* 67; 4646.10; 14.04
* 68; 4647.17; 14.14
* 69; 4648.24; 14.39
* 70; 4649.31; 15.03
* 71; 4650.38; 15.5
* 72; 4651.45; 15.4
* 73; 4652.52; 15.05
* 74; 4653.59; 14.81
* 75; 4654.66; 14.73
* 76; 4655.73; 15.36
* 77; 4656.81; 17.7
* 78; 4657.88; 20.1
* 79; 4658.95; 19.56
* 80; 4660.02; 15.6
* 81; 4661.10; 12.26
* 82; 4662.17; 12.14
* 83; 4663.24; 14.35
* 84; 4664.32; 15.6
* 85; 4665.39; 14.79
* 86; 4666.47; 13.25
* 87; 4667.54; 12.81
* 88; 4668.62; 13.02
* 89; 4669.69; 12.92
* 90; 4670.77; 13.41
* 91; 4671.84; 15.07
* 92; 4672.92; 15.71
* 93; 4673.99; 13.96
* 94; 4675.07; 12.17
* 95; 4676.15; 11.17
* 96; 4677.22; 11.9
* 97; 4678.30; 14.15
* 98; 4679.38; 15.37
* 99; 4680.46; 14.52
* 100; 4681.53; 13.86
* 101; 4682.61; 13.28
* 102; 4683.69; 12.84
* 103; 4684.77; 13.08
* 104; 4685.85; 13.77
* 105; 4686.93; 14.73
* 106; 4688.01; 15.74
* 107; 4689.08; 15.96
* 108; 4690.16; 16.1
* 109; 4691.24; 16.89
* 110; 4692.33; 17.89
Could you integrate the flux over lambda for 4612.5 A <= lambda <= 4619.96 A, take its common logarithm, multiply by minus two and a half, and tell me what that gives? -5.10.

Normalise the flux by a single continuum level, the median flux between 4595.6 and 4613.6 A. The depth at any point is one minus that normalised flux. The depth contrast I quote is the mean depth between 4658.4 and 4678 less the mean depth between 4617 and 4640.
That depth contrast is 0.13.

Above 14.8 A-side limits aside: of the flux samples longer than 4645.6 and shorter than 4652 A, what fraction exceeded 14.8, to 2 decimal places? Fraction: 0.50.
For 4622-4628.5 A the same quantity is 0.83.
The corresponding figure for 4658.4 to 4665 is 0.50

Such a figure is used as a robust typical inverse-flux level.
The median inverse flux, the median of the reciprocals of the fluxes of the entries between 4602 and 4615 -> 0.068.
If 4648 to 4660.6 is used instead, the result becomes 0.065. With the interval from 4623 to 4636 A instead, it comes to 0.065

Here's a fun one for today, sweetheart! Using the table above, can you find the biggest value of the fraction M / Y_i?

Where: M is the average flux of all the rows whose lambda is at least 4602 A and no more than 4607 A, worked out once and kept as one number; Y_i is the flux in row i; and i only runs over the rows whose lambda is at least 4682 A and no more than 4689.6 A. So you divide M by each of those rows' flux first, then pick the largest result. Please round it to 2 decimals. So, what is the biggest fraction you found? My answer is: 1.31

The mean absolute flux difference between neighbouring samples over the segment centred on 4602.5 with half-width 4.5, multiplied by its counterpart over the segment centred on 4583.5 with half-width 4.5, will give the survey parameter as 1.58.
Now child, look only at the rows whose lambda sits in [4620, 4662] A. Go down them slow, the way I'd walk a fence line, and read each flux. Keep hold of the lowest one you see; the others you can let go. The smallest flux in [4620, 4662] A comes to 11.91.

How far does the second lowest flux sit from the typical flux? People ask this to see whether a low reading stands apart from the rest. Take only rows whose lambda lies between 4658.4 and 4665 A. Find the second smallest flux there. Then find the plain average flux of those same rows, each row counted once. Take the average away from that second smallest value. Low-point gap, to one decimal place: -2.7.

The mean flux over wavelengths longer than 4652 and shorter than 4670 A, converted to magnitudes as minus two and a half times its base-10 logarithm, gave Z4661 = -2.94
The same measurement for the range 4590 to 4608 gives -2.94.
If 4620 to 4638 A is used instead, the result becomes -3.01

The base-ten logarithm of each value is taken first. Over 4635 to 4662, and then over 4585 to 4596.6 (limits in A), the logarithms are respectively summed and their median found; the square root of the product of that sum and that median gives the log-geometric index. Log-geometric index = 5.9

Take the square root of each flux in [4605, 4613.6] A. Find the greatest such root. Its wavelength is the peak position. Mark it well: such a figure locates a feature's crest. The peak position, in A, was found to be 4606.68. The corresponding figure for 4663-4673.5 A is 4672.92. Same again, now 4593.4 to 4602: 4596.09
